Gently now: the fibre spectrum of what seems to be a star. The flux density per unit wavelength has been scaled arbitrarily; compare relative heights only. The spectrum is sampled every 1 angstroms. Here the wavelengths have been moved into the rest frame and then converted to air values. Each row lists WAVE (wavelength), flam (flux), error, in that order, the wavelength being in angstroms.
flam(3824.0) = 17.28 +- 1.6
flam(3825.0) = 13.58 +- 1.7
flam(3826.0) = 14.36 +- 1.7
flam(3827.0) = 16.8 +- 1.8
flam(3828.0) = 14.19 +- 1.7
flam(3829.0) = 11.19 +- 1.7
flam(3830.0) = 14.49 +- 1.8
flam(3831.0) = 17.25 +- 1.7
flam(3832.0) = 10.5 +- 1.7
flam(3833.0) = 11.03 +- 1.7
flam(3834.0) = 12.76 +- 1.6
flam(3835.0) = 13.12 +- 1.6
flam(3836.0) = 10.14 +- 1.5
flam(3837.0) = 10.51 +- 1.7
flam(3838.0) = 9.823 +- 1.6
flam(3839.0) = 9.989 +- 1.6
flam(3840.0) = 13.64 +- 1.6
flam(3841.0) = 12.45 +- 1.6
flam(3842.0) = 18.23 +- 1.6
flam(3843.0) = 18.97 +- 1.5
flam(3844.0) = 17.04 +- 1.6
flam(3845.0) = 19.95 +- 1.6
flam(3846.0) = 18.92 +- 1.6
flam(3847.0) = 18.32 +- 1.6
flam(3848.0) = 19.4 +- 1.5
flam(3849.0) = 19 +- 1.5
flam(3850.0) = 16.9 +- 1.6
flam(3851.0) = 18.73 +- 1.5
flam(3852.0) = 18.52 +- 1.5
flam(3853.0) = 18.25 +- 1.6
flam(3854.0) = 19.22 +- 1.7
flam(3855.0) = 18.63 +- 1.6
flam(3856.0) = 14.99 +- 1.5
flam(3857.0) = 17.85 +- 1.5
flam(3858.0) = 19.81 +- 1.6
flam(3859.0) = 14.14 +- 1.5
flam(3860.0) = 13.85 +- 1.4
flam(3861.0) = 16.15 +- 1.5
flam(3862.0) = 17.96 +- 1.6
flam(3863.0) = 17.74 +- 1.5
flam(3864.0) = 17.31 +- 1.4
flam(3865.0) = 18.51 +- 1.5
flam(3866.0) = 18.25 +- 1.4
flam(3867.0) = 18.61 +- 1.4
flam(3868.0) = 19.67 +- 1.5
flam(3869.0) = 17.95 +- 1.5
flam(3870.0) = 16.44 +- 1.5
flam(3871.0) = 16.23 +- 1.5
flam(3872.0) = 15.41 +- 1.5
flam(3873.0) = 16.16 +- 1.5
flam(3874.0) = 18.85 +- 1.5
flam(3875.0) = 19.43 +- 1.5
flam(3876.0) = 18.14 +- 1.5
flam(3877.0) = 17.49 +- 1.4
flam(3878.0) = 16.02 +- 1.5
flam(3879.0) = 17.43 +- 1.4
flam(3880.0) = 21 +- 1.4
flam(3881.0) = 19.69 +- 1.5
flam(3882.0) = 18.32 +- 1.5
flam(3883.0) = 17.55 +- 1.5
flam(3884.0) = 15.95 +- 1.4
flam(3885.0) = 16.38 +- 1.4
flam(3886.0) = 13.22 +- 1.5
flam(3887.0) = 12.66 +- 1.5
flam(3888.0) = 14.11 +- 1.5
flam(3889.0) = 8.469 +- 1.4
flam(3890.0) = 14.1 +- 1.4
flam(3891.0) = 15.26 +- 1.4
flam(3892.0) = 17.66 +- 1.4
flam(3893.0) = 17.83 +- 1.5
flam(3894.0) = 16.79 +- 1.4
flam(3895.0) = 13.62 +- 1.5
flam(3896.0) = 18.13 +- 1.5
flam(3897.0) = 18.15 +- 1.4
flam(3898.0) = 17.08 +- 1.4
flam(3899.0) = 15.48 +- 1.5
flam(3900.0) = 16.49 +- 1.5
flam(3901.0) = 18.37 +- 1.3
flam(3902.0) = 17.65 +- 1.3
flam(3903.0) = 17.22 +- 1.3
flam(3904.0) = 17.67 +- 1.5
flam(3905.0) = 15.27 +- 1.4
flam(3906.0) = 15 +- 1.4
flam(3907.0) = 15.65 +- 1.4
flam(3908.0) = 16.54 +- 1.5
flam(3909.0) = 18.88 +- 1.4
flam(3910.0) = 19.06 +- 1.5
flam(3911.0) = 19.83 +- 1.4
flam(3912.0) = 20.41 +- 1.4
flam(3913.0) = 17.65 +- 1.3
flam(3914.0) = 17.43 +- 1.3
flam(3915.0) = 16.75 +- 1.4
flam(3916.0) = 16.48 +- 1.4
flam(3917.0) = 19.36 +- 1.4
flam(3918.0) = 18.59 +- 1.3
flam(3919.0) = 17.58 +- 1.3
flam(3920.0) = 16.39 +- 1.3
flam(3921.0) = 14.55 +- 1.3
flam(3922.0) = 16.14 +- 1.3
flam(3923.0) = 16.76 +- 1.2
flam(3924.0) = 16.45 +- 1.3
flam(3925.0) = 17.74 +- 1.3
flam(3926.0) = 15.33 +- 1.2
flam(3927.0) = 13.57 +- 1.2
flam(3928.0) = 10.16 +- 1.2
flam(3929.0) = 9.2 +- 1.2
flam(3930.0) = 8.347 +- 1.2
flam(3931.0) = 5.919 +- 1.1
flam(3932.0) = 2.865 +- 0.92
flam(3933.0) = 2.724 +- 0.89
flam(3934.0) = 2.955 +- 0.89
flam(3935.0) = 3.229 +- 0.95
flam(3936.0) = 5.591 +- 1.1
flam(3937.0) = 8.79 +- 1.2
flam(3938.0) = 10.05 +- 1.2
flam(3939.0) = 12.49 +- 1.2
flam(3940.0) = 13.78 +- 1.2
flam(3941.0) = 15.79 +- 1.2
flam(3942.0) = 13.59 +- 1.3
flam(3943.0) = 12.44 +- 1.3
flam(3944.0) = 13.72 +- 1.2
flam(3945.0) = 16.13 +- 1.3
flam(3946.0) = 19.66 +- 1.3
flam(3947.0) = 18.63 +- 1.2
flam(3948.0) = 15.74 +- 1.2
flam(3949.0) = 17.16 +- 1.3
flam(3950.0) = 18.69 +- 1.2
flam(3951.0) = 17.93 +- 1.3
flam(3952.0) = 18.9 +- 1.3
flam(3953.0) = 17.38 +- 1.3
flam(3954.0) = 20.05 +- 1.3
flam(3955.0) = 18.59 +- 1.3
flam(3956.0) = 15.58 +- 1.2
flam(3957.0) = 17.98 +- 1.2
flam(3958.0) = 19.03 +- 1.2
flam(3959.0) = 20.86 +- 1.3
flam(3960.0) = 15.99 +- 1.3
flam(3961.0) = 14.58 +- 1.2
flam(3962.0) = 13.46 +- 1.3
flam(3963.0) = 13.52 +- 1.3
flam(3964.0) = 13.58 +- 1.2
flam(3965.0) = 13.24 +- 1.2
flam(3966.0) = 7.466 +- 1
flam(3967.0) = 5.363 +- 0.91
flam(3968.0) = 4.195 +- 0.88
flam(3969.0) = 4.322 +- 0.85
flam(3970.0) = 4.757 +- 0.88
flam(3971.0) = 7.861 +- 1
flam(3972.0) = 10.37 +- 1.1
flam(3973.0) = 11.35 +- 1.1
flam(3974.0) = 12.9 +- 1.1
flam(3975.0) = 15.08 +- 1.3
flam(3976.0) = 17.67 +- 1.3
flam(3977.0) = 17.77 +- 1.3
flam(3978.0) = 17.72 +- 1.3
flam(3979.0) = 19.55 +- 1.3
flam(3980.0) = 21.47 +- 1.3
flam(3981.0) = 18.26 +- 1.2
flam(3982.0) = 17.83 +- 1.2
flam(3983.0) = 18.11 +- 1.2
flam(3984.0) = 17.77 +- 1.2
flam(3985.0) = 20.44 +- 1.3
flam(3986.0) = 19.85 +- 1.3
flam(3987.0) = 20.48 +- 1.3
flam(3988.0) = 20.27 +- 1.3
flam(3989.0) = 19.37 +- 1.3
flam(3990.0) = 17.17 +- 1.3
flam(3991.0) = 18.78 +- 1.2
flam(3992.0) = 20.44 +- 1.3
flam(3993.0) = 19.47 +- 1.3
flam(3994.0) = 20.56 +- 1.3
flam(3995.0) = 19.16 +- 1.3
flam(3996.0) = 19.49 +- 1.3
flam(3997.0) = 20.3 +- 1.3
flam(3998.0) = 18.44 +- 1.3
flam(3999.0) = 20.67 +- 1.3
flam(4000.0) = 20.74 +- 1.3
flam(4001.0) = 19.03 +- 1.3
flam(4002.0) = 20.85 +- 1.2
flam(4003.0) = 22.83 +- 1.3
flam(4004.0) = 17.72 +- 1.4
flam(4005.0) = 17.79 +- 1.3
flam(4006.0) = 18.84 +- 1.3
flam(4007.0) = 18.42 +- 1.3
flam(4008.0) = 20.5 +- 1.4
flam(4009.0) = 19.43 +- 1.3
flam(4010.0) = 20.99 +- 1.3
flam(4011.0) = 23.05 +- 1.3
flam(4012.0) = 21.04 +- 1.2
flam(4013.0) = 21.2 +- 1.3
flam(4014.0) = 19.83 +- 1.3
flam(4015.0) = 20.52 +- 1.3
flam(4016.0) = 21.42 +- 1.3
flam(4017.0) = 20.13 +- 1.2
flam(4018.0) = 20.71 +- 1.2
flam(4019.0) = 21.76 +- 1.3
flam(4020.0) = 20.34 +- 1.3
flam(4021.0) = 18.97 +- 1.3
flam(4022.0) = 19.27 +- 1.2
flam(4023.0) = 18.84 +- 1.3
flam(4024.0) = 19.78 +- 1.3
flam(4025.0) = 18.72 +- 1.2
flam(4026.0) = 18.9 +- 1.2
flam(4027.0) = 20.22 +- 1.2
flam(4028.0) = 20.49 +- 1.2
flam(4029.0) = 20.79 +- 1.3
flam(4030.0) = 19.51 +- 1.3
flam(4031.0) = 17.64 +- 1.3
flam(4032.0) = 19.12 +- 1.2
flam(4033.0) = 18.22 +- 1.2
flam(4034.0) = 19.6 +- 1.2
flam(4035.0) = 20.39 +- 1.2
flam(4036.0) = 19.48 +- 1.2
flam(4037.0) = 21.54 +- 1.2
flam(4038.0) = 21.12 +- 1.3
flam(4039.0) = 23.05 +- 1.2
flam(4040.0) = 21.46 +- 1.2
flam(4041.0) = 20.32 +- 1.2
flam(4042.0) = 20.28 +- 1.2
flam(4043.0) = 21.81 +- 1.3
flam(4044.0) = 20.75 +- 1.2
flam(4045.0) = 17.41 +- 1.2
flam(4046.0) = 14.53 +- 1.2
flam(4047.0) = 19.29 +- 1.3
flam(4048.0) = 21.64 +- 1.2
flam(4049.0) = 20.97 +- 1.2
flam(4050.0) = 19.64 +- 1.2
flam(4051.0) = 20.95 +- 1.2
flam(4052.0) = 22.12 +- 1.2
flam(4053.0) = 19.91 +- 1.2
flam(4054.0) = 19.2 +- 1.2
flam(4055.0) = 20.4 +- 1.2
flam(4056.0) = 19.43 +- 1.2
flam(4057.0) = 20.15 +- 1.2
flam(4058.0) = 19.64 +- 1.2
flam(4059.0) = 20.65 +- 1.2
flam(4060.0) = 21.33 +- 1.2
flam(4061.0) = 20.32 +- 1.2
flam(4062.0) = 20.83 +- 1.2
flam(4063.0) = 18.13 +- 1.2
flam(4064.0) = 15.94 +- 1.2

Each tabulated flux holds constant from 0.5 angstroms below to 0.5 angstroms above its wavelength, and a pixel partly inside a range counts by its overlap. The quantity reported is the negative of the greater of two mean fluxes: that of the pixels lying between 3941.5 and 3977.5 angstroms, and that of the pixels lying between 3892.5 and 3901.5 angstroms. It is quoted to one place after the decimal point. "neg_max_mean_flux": -16.9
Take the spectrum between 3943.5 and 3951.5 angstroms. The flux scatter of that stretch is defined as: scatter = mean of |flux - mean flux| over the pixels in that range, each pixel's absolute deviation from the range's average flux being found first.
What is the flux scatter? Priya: 1.52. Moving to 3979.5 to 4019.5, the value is 1.15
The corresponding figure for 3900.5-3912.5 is 1.41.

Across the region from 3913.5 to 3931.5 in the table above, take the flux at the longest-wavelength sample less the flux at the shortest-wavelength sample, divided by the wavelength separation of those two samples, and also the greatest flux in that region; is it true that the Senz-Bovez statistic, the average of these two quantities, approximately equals 9.3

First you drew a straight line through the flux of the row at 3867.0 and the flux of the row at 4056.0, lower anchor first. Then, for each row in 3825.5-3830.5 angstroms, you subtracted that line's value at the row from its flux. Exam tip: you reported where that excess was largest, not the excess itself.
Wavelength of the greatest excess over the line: 3827.0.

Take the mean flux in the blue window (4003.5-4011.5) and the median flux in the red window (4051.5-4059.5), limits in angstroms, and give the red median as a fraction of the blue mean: 1.02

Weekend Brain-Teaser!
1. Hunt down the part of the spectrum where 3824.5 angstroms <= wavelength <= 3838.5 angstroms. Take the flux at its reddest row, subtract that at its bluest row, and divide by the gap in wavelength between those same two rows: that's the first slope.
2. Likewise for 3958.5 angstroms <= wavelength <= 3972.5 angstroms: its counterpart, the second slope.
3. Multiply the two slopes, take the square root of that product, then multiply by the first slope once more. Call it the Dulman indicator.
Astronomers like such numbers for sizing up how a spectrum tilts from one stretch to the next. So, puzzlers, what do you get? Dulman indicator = -0.14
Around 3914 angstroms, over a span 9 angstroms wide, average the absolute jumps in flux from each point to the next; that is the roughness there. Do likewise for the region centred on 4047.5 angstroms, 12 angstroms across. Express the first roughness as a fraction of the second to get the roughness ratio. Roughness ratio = 0.54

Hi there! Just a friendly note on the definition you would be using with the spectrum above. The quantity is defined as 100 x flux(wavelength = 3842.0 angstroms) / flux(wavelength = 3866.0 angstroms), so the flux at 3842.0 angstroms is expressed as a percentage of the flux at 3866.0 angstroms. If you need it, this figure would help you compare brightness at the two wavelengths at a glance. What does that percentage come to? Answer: 100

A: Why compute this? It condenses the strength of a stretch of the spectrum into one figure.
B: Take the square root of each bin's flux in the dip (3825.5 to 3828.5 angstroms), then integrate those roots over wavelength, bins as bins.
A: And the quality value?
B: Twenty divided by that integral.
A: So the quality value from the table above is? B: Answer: 1.72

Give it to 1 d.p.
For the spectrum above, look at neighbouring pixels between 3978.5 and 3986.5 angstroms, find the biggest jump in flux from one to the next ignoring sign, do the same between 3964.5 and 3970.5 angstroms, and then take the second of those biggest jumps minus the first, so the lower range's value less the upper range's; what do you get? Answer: 2.6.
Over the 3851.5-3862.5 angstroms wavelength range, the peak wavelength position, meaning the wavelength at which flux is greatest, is 3858.0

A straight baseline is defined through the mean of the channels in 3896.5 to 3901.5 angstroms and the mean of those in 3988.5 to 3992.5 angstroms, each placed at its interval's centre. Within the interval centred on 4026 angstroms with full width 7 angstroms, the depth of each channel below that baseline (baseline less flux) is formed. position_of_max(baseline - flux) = 4025.0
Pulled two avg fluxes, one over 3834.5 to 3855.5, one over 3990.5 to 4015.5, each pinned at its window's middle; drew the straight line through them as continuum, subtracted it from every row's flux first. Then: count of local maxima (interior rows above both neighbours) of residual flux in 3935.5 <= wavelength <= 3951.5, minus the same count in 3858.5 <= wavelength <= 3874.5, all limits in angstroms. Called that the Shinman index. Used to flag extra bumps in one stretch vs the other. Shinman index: 0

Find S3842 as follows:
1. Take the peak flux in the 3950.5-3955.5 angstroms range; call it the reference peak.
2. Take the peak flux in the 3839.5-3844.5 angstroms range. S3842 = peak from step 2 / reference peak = 0.95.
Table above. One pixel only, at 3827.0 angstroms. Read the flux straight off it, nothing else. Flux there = 16.8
